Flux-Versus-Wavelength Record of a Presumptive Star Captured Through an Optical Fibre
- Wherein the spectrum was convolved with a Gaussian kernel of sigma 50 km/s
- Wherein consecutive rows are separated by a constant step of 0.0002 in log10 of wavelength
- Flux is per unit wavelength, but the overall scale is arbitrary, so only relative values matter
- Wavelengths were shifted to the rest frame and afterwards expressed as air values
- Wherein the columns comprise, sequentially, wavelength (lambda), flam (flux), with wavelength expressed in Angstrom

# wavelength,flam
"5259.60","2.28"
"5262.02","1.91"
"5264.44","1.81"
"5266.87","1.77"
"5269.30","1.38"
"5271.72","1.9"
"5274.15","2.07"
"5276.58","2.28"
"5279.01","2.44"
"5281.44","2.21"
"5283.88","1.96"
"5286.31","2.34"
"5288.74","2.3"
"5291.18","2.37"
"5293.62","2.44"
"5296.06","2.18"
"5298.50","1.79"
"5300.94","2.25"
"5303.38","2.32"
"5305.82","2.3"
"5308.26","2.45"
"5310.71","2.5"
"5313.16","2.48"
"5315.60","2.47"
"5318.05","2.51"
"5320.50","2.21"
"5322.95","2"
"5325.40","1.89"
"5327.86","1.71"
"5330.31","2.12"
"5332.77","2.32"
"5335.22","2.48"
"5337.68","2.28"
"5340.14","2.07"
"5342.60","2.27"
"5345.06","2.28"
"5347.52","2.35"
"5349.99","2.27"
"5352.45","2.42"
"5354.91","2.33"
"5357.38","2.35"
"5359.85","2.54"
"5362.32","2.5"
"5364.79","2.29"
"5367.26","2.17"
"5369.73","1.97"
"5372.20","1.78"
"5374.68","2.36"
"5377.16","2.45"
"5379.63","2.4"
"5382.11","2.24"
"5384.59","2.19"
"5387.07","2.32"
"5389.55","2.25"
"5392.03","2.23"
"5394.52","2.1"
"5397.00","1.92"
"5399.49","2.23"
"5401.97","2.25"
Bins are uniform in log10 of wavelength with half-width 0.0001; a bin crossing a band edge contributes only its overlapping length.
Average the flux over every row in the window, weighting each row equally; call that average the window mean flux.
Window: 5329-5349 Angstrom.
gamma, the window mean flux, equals 2.27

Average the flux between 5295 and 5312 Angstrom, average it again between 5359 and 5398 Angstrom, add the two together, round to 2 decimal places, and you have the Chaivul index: 4.49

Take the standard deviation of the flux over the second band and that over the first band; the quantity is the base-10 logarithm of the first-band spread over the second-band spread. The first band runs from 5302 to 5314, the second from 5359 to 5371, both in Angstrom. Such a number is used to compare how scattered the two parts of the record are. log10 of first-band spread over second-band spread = -0.40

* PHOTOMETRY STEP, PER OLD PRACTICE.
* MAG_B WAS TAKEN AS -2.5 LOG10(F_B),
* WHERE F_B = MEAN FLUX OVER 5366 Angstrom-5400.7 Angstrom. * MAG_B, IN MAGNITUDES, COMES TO -0.85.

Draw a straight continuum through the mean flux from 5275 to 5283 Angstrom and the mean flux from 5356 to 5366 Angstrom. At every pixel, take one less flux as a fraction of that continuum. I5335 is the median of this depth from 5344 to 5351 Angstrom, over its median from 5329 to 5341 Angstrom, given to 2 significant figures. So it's 1.1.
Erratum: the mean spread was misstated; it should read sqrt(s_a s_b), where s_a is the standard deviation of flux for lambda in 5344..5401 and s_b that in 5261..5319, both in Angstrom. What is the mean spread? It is 0.23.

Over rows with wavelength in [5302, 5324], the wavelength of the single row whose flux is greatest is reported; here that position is 5318.05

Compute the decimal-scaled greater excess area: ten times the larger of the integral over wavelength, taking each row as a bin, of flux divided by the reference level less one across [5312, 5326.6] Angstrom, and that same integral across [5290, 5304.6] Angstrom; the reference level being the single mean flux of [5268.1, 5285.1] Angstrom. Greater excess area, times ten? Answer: 16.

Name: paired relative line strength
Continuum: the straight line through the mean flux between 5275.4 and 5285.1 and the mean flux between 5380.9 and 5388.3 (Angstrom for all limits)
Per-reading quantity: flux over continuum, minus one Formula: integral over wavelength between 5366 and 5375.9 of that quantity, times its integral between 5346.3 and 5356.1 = -0.35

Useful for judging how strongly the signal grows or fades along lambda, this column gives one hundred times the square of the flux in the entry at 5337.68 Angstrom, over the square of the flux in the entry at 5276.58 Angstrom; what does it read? 100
